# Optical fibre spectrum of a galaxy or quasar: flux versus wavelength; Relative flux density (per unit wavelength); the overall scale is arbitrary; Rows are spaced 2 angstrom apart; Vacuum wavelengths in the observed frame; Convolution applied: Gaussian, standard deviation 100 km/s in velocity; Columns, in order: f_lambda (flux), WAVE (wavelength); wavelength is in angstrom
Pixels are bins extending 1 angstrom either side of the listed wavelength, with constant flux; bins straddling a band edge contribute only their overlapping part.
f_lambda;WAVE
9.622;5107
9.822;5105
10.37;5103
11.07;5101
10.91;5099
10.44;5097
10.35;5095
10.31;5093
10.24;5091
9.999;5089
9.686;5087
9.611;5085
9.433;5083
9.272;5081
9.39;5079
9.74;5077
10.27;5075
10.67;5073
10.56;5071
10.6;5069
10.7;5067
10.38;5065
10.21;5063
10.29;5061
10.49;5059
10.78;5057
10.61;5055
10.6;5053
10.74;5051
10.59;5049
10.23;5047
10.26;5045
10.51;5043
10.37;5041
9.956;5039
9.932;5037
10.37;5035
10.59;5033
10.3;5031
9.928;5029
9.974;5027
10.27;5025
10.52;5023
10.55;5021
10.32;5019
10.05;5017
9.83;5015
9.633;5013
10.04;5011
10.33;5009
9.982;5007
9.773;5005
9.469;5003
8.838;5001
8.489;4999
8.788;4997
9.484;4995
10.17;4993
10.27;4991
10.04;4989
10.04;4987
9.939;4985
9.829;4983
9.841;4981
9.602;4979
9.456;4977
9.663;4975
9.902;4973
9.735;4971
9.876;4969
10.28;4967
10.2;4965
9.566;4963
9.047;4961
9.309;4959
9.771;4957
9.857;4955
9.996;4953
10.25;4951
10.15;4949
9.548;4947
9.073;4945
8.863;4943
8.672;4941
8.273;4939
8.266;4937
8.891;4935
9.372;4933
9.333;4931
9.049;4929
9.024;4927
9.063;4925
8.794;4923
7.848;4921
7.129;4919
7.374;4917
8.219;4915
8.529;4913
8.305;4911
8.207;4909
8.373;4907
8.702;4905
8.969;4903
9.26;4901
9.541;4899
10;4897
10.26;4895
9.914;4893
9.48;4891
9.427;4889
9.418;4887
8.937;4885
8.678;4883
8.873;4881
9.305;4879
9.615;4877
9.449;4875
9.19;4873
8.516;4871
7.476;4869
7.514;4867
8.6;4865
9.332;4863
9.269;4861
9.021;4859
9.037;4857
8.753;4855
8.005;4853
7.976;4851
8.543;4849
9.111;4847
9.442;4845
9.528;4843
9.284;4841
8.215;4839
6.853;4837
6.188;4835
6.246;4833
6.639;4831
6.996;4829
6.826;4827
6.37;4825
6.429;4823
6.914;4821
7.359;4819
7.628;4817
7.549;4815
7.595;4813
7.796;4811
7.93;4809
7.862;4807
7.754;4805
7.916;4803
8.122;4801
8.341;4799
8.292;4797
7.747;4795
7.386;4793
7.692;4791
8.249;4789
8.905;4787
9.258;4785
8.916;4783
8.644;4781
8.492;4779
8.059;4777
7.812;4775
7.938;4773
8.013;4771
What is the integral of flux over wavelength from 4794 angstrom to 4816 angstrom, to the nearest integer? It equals 174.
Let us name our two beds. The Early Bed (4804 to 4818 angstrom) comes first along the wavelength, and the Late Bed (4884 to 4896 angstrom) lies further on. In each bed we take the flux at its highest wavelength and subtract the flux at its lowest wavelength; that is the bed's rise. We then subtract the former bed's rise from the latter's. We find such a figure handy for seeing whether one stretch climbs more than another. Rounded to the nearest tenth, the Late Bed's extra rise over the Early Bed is 1.4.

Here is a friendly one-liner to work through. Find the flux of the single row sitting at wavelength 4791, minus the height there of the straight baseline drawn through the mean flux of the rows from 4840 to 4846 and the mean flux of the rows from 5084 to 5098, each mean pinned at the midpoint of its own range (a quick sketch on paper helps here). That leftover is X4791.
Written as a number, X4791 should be -1.6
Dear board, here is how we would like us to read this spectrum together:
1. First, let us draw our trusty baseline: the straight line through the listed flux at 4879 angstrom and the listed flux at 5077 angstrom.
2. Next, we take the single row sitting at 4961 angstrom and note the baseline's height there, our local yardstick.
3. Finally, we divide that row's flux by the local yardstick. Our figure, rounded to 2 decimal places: 0.95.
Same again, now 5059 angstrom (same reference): 1.08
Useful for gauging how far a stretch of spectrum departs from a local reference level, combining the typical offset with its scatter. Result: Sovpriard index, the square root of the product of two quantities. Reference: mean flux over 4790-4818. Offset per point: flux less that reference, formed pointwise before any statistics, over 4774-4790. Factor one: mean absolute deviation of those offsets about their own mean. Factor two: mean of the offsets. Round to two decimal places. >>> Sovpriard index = 0.53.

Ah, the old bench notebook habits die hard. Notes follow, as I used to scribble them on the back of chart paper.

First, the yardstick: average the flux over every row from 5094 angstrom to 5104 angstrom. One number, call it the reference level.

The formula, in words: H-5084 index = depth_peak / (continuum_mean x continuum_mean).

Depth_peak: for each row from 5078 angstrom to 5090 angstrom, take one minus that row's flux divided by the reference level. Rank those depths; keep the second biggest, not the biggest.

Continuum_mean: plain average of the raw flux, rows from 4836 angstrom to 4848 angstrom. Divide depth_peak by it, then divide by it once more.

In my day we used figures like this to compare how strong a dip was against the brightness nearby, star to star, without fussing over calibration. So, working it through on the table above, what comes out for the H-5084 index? 0.0015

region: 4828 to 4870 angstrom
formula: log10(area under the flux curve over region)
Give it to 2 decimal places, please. 2.54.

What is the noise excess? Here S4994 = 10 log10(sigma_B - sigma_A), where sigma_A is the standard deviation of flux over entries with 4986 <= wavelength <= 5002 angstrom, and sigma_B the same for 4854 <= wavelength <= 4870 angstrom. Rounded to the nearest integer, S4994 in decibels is -17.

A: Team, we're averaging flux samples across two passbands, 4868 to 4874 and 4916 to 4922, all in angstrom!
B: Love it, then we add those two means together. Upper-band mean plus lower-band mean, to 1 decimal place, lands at 15.8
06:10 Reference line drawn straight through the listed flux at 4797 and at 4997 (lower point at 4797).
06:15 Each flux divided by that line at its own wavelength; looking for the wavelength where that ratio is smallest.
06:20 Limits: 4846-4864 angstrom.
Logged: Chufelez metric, 4851 angstrom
